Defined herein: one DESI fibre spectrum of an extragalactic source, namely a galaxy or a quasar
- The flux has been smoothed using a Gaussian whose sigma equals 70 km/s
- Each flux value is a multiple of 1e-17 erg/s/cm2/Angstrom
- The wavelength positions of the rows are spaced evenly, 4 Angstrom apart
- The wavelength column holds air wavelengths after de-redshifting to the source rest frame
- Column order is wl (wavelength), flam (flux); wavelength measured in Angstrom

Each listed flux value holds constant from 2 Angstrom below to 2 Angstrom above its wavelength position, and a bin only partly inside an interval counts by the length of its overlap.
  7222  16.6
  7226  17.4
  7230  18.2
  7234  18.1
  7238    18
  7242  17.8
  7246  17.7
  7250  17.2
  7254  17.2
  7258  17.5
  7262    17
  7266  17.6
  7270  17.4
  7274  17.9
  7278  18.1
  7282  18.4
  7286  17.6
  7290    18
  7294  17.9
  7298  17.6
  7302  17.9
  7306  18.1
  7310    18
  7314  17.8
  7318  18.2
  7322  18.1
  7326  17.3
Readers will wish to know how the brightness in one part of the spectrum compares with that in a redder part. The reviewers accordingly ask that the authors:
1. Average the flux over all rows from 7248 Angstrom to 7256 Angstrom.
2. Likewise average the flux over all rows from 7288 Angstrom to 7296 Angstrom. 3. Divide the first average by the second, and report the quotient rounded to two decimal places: 0.96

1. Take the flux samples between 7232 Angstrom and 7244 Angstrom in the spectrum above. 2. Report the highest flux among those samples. 18.1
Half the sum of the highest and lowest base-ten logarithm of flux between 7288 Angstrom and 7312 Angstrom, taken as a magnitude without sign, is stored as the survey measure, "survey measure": 1.25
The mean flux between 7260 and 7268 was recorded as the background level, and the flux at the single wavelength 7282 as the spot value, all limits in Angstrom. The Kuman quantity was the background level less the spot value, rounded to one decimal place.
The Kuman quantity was -1.1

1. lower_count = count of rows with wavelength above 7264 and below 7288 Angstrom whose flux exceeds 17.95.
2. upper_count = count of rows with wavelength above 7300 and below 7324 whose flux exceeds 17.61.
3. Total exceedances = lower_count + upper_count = 8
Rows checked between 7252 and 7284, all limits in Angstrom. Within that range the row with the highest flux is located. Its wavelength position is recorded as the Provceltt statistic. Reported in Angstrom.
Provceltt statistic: 7282 Angstrom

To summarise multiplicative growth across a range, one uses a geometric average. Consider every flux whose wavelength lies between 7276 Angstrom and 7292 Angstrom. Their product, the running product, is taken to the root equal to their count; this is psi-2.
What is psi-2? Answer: 18.0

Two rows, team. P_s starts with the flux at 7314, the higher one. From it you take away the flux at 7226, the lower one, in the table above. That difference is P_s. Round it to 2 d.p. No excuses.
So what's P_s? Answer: 0.40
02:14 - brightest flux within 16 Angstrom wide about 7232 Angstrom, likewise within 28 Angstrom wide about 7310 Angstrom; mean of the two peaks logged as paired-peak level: 18.2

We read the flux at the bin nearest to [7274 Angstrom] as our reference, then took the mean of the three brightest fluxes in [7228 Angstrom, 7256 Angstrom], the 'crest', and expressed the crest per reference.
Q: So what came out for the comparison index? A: 1.01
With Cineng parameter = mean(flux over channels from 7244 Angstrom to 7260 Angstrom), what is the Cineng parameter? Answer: 17.4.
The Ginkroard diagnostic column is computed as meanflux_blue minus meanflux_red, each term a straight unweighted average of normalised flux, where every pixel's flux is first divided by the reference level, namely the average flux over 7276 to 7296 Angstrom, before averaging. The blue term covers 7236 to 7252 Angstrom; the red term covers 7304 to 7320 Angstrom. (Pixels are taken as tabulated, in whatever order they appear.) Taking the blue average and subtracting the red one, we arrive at -0.02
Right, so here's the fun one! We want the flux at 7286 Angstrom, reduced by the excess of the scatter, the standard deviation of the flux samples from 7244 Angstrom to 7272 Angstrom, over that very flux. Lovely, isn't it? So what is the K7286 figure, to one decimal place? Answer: 35.0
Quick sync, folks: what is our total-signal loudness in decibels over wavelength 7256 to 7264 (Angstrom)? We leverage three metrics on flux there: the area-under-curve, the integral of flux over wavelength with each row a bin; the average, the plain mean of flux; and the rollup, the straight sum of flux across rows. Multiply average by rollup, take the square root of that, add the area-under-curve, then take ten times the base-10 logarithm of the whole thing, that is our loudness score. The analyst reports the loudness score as 22.11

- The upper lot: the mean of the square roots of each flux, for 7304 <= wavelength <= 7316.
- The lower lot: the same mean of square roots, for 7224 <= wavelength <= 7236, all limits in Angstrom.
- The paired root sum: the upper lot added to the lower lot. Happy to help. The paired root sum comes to 8.47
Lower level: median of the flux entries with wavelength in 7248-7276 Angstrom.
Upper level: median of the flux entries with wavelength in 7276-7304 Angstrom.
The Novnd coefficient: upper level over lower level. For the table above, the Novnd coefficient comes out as 1.03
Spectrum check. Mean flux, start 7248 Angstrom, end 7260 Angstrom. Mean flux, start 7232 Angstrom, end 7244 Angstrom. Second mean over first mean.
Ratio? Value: 1.04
